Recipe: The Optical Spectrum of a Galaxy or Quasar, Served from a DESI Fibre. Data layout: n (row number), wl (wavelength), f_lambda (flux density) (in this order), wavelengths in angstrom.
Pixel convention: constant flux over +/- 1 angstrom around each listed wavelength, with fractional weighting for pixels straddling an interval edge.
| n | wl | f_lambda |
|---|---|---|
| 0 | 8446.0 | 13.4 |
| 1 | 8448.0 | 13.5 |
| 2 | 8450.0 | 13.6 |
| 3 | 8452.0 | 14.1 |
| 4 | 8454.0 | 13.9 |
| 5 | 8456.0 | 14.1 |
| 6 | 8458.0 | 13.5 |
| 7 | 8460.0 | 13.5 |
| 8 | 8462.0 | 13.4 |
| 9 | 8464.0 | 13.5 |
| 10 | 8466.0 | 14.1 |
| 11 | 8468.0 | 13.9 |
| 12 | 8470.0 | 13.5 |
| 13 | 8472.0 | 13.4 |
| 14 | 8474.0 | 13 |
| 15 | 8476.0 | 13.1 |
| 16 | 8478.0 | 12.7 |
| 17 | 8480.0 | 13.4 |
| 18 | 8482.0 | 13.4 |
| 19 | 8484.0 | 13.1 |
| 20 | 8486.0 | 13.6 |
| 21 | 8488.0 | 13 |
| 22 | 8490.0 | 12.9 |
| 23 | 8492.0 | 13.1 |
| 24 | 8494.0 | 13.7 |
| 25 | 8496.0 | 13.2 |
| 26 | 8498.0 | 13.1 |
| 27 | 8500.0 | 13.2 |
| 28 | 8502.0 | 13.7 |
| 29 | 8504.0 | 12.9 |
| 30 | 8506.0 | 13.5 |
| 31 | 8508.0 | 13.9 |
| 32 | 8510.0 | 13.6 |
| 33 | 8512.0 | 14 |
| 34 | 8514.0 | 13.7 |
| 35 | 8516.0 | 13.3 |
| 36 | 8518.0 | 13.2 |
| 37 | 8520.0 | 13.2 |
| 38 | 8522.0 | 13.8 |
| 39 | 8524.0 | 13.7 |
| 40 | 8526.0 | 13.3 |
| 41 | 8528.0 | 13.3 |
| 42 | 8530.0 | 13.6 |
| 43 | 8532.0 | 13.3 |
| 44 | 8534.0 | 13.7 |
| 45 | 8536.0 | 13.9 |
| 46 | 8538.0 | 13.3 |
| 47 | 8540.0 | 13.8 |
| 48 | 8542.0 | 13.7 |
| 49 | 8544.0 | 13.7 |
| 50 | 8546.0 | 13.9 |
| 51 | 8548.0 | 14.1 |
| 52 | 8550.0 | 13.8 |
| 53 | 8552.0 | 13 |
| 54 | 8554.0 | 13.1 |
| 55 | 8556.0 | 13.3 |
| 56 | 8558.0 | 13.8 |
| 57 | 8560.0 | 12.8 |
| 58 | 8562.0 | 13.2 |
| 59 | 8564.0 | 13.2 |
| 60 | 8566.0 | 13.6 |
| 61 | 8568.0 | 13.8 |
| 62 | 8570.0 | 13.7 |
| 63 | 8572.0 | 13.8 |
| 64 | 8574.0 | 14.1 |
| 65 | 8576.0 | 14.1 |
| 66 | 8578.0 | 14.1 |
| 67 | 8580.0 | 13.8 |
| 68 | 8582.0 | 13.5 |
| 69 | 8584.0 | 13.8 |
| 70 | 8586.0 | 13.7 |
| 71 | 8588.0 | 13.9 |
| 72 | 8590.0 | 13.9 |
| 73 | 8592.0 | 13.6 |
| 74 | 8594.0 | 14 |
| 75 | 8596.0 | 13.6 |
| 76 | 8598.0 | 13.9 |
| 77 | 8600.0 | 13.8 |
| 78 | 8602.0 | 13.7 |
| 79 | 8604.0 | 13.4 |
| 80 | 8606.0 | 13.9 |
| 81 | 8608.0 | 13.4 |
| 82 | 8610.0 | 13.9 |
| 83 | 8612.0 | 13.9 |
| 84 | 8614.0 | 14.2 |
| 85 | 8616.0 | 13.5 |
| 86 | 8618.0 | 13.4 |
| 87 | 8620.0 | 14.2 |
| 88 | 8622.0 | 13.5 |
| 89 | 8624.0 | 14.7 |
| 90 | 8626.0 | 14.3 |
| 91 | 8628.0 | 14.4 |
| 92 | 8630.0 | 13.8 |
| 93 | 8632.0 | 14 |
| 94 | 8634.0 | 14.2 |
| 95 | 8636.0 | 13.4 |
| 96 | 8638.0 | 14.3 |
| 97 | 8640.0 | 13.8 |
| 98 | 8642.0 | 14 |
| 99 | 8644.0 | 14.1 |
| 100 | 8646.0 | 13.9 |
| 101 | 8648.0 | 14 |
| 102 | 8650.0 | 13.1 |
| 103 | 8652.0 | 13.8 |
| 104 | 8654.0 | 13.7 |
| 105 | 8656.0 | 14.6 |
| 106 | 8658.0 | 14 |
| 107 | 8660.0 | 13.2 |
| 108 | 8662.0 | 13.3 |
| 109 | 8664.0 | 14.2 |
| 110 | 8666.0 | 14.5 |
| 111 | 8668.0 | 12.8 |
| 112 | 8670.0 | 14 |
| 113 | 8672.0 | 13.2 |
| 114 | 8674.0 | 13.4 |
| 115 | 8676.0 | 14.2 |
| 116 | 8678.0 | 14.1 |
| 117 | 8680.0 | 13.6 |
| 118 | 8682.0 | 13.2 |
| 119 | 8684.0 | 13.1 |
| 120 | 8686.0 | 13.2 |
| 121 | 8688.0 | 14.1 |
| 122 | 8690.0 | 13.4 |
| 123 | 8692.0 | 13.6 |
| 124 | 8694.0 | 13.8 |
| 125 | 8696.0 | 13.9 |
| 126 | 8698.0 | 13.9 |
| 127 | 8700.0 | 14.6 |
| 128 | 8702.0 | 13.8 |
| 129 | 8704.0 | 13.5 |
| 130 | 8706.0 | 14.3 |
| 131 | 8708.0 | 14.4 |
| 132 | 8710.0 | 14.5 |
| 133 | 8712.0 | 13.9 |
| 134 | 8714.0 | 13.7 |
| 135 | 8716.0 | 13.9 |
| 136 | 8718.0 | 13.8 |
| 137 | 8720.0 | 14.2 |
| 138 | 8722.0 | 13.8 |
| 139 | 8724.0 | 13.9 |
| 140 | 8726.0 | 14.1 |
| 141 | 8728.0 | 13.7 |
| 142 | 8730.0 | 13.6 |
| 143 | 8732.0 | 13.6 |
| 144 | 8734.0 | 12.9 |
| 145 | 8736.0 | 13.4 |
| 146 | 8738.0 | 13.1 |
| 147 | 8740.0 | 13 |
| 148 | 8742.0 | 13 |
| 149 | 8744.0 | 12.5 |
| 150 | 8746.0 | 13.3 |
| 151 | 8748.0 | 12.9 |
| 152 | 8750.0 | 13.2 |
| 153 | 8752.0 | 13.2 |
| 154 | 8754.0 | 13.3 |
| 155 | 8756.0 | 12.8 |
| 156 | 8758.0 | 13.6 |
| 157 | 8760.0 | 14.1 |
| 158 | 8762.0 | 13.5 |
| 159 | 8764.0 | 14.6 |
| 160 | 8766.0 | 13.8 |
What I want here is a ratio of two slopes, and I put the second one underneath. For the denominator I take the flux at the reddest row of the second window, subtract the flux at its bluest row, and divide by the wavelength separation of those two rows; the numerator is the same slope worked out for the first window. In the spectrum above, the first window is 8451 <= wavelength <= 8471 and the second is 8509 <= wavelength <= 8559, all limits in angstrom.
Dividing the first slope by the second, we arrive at -8.0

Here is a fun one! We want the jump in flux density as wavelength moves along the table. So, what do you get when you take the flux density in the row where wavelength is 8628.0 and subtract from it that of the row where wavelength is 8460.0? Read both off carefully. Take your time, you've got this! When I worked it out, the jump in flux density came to 0.9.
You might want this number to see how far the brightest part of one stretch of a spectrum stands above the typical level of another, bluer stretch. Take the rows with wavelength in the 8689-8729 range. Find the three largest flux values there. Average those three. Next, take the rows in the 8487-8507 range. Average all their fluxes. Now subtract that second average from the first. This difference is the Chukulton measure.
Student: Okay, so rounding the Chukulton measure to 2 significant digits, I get 1.3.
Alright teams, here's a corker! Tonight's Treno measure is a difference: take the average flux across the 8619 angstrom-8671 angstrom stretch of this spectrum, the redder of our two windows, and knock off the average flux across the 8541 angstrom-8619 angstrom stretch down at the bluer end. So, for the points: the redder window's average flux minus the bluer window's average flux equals 0.23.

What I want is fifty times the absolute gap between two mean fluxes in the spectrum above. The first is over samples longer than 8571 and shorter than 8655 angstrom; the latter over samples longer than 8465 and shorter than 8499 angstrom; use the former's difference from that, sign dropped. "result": 28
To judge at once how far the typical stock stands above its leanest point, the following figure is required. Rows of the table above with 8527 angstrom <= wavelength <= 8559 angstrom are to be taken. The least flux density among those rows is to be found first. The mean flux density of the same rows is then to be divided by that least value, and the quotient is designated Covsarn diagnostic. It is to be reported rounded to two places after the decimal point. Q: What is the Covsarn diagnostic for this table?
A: 1.04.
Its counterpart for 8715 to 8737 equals 1.06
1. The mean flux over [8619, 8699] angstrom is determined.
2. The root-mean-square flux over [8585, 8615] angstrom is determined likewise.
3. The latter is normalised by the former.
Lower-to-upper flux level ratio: 1.00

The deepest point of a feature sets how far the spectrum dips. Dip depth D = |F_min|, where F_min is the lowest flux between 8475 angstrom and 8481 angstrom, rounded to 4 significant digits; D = 12.70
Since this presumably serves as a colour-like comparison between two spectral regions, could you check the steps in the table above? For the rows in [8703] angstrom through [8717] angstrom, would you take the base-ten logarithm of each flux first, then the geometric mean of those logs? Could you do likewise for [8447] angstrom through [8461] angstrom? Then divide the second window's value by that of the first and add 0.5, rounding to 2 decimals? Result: 1.49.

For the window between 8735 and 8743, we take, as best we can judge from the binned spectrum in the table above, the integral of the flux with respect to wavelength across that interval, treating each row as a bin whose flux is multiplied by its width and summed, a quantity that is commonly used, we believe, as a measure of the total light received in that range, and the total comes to 105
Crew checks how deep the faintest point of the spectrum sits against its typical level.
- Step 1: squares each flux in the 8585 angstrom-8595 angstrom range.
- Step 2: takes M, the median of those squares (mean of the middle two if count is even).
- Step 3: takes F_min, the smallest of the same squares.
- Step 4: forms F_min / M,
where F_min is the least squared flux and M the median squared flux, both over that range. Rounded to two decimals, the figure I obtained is 0.96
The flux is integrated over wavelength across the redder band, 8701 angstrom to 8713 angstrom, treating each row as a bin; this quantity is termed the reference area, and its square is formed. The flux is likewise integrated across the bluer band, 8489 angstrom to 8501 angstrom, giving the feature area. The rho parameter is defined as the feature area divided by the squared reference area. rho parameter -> 0.0056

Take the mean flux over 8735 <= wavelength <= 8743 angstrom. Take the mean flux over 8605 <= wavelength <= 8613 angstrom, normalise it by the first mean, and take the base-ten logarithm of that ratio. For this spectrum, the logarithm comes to 0.021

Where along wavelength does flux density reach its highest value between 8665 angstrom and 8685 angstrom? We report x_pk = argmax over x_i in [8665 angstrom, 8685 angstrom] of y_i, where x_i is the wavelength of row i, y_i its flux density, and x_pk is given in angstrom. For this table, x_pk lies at 8666.0 angstrom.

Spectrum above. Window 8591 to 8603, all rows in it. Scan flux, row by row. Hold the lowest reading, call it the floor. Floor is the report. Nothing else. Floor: 13.6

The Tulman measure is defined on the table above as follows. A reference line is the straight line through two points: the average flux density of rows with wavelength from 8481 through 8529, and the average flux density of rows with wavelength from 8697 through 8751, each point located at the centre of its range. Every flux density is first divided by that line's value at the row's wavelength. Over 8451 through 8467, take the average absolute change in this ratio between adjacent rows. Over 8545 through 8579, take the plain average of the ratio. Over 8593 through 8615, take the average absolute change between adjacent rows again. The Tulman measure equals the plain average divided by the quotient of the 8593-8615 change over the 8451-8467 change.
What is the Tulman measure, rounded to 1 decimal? 0.9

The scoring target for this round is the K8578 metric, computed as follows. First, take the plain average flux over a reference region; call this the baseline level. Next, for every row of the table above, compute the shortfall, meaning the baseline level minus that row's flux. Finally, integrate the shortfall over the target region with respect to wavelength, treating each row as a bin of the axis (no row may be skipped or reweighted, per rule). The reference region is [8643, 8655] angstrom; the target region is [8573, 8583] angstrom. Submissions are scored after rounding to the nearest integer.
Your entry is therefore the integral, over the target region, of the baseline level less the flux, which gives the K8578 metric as -2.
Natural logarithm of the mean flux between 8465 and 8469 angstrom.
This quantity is 2.64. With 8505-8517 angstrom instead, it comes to 2.61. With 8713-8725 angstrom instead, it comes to 2.63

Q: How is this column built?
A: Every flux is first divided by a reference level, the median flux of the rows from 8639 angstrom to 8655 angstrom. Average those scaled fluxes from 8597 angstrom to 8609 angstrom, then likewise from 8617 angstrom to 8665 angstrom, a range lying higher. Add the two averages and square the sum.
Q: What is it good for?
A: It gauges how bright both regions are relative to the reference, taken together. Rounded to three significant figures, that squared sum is 3.97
